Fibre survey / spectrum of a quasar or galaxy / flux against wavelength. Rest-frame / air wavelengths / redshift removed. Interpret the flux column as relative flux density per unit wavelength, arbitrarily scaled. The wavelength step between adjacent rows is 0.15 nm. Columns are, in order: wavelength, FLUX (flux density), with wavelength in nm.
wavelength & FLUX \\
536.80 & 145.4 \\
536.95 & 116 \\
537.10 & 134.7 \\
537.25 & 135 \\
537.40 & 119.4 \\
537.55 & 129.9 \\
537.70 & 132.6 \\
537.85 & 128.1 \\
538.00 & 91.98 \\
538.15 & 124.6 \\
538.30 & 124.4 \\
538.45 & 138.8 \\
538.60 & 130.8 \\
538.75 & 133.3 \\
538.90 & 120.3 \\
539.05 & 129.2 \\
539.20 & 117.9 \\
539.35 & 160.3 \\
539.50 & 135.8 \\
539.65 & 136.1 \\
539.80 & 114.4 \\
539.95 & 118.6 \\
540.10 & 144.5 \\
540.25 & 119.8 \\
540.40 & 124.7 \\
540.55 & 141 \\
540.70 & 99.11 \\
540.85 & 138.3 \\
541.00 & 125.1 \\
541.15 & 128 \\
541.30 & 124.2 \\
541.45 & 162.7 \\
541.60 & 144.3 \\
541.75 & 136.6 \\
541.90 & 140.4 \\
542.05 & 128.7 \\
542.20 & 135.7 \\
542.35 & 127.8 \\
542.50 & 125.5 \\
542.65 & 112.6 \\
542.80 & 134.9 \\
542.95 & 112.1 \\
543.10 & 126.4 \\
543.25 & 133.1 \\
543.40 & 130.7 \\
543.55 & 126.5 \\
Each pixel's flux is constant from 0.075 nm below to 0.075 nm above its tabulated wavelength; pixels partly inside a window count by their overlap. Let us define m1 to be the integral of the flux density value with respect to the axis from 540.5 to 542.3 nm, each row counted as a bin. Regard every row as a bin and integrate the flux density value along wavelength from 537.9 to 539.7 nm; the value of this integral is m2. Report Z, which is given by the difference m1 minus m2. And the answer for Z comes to 9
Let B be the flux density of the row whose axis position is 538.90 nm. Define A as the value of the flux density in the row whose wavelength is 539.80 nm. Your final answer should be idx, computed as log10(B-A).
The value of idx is 0.8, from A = 114.4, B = 120.3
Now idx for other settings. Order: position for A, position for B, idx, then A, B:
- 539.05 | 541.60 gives 1.2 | 129.2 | 144.3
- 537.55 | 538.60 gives 0.0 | 129.9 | 130.8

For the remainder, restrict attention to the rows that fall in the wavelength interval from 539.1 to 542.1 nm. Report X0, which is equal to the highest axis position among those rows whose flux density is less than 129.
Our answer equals 542.05 nm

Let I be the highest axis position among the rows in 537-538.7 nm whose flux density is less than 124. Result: 538.00 nm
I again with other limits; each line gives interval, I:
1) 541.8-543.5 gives 542.95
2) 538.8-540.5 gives 540.25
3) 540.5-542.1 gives 540.70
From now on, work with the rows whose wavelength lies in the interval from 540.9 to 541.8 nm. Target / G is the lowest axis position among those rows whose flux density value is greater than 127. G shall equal 541.15 nm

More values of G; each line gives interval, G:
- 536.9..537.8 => 537.10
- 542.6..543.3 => 542.80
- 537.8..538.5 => 537.85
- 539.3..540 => 539.35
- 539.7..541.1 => 540.10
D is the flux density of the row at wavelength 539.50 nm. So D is 135.8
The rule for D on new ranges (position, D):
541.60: 144.3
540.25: 119.8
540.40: 124.7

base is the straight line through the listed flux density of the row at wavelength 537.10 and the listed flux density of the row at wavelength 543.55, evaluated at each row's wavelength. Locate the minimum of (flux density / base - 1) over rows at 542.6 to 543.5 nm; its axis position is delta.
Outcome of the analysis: 542.95 nm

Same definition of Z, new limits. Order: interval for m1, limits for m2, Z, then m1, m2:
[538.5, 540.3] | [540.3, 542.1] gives -4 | 235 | 239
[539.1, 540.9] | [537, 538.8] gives 4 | 232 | 228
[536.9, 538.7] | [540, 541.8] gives -11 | 226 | 238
